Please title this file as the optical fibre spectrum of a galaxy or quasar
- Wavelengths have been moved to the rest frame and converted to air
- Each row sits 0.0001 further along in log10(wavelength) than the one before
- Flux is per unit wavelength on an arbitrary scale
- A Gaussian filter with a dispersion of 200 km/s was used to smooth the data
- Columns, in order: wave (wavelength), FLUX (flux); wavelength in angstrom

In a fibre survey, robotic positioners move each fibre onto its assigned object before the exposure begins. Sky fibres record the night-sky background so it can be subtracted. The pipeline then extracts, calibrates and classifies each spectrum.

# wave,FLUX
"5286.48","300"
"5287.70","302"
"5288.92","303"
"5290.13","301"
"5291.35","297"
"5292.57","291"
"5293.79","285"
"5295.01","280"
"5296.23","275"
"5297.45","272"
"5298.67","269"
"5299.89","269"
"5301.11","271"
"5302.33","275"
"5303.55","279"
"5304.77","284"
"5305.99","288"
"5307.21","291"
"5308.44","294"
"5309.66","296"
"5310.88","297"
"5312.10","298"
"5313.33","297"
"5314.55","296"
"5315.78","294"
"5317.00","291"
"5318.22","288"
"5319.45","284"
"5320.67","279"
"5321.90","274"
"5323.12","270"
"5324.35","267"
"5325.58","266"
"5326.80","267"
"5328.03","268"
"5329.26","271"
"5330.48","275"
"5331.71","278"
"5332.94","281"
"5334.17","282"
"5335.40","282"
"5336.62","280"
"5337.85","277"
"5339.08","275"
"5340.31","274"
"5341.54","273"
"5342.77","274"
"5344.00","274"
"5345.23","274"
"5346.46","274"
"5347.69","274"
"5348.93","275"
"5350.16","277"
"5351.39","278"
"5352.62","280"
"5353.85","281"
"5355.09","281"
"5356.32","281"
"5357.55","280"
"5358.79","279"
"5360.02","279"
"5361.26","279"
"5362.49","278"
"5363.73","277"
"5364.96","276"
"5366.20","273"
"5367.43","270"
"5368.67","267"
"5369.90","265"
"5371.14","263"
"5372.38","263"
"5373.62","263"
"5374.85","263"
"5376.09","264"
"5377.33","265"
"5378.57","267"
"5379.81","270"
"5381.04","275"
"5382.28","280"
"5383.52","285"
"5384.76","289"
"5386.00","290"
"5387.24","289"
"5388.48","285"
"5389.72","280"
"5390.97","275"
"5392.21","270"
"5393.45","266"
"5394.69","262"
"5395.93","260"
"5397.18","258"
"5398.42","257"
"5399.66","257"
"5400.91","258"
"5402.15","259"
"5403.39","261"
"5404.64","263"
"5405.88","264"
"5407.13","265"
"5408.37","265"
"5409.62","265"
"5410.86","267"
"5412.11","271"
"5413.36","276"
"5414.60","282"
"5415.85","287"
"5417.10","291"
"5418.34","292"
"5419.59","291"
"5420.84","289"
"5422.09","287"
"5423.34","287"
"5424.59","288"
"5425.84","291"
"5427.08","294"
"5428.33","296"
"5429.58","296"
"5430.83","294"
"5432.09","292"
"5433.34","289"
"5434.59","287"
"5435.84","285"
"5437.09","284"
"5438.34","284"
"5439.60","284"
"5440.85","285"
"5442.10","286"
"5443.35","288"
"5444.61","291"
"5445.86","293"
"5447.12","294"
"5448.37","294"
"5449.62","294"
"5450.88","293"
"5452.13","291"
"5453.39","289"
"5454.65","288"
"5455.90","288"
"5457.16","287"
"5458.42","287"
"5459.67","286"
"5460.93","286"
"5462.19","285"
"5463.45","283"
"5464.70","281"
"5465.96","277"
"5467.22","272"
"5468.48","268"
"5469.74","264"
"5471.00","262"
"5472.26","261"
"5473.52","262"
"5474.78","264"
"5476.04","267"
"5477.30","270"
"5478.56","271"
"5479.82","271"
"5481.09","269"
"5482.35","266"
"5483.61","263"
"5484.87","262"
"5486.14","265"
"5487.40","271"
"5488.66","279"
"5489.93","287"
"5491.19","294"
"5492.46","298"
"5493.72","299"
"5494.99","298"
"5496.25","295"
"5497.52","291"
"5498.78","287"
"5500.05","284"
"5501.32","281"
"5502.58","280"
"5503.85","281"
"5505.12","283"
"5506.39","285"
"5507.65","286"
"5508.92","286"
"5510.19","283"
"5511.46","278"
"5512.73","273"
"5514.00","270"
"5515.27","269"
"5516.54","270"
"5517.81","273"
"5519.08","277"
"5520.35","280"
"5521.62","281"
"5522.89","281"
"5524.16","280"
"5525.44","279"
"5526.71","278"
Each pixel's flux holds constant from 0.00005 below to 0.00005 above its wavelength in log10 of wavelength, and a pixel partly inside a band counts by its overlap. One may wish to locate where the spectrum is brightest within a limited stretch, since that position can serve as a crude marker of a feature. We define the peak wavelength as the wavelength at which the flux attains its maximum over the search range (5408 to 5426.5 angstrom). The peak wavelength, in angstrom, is 5418.34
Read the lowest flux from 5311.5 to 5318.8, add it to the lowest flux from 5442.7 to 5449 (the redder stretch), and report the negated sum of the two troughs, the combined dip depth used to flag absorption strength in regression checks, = -576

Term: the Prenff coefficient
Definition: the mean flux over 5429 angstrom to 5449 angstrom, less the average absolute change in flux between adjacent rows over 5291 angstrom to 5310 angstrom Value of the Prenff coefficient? 285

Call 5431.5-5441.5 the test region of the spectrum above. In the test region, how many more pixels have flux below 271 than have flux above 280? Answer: -8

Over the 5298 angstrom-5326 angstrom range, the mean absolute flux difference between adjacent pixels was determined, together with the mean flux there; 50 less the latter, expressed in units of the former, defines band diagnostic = -84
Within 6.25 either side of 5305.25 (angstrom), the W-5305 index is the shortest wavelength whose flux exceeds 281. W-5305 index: 5304.77 angstrom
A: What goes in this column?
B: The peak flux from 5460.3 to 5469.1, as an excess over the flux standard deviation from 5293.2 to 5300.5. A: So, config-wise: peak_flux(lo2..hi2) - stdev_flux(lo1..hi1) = 280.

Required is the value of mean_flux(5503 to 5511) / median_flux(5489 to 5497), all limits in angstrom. 0.96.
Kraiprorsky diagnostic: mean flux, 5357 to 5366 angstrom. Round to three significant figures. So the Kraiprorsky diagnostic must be 278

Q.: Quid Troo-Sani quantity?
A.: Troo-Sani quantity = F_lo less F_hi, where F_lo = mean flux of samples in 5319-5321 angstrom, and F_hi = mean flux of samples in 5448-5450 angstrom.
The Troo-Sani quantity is -12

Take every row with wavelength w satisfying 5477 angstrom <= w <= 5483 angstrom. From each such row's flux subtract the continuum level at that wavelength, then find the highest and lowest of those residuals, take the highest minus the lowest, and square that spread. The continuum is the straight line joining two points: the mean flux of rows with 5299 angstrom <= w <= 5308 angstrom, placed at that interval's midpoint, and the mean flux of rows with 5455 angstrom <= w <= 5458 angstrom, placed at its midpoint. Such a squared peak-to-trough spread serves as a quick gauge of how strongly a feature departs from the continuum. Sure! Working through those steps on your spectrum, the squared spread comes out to 27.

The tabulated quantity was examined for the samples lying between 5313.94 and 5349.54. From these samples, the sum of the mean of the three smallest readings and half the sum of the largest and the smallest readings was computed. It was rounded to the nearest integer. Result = 548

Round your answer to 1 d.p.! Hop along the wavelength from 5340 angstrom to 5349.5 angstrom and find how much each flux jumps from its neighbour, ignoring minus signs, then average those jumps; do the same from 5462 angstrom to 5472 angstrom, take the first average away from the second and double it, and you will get 5.7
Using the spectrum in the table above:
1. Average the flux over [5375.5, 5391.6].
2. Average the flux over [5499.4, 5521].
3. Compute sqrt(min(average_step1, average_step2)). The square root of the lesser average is 16.7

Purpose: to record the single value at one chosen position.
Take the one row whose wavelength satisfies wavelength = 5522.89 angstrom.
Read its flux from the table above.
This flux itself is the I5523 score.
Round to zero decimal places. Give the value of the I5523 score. 281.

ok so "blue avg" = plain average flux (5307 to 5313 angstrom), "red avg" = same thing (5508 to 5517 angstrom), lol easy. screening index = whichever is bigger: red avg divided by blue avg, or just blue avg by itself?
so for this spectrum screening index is 295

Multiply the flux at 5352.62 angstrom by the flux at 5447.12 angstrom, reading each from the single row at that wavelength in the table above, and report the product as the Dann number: 82320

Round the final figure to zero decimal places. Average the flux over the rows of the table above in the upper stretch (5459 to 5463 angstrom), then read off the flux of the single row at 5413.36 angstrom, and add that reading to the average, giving 562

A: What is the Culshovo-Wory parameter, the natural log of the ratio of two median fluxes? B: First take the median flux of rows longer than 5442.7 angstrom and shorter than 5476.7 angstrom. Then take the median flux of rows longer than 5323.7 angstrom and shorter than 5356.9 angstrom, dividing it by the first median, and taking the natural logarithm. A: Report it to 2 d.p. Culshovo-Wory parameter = -0.04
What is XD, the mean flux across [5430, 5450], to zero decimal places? 289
